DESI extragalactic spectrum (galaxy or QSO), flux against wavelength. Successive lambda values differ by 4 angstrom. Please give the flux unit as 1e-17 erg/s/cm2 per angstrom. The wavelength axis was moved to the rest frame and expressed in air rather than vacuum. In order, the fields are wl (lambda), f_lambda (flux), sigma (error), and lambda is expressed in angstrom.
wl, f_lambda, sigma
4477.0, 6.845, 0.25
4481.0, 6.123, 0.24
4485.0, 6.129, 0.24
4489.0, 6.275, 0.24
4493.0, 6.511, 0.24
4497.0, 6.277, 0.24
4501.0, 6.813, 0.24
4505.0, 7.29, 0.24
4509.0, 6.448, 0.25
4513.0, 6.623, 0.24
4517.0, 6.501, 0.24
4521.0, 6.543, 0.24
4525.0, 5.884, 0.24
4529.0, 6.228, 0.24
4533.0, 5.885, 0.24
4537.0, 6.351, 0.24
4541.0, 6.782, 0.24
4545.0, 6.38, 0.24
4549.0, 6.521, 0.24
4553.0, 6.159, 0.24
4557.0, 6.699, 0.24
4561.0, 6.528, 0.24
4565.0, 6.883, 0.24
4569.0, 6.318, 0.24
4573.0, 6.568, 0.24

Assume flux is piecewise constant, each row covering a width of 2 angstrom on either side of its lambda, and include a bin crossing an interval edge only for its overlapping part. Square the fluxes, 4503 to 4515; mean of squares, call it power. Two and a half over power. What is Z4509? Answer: 0.054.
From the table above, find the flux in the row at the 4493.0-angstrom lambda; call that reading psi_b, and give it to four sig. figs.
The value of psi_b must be 6.511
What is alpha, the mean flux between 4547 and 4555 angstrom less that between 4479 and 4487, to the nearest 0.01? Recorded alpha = 0.21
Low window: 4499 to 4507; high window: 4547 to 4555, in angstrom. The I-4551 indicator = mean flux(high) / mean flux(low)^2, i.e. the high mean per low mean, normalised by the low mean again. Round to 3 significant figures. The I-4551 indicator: 0.128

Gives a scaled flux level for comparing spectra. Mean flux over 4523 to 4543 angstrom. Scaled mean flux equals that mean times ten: 62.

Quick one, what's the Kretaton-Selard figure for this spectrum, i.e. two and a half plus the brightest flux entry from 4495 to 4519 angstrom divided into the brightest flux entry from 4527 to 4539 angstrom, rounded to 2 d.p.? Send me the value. 3.37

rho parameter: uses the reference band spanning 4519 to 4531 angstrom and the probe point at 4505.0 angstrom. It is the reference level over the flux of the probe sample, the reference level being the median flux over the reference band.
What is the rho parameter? 0.85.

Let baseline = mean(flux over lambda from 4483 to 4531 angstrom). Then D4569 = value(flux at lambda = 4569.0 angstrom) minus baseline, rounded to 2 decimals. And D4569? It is -0.14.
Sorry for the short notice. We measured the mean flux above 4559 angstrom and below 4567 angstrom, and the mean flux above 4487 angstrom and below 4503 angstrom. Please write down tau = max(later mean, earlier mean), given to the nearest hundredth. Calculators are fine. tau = 6.71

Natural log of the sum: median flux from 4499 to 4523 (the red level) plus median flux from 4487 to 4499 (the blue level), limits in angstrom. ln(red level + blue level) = 2.55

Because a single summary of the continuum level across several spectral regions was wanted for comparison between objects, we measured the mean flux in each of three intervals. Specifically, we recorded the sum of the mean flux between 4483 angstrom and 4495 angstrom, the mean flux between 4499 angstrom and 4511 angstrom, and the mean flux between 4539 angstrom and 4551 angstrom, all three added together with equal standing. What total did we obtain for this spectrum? 19.7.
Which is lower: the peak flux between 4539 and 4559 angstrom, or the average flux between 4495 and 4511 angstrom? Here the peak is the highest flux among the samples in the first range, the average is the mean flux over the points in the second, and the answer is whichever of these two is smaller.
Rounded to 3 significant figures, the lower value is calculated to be 6.71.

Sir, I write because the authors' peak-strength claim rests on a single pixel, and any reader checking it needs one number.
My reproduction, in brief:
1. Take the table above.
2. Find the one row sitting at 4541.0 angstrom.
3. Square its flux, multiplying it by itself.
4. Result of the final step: 46.0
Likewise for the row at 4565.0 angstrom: 47.4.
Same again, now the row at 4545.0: 40.7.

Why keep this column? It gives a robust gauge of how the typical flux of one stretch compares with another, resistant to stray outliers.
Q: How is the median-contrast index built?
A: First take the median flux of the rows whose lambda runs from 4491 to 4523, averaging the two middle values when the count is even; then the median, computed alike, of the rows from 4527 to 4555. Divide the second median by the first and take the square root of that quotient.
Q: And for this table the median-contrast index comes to 0.99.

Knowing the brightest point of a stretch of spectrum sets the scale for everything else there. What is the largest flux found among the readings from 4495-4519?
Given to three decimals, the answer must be 7.290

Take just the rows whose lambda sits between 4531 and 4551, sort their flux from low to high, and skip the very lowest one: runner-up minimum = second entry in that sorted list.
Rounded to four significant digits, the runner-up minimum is 6.351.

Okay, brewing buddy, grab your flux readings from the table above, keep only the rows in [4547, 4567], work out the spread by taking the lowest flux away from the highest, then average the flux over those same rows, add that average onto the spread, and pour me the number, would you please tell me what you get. 7.28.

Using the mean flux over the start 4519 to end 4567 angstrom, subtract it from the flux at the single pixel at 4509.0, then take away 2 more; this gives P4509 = -1.96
